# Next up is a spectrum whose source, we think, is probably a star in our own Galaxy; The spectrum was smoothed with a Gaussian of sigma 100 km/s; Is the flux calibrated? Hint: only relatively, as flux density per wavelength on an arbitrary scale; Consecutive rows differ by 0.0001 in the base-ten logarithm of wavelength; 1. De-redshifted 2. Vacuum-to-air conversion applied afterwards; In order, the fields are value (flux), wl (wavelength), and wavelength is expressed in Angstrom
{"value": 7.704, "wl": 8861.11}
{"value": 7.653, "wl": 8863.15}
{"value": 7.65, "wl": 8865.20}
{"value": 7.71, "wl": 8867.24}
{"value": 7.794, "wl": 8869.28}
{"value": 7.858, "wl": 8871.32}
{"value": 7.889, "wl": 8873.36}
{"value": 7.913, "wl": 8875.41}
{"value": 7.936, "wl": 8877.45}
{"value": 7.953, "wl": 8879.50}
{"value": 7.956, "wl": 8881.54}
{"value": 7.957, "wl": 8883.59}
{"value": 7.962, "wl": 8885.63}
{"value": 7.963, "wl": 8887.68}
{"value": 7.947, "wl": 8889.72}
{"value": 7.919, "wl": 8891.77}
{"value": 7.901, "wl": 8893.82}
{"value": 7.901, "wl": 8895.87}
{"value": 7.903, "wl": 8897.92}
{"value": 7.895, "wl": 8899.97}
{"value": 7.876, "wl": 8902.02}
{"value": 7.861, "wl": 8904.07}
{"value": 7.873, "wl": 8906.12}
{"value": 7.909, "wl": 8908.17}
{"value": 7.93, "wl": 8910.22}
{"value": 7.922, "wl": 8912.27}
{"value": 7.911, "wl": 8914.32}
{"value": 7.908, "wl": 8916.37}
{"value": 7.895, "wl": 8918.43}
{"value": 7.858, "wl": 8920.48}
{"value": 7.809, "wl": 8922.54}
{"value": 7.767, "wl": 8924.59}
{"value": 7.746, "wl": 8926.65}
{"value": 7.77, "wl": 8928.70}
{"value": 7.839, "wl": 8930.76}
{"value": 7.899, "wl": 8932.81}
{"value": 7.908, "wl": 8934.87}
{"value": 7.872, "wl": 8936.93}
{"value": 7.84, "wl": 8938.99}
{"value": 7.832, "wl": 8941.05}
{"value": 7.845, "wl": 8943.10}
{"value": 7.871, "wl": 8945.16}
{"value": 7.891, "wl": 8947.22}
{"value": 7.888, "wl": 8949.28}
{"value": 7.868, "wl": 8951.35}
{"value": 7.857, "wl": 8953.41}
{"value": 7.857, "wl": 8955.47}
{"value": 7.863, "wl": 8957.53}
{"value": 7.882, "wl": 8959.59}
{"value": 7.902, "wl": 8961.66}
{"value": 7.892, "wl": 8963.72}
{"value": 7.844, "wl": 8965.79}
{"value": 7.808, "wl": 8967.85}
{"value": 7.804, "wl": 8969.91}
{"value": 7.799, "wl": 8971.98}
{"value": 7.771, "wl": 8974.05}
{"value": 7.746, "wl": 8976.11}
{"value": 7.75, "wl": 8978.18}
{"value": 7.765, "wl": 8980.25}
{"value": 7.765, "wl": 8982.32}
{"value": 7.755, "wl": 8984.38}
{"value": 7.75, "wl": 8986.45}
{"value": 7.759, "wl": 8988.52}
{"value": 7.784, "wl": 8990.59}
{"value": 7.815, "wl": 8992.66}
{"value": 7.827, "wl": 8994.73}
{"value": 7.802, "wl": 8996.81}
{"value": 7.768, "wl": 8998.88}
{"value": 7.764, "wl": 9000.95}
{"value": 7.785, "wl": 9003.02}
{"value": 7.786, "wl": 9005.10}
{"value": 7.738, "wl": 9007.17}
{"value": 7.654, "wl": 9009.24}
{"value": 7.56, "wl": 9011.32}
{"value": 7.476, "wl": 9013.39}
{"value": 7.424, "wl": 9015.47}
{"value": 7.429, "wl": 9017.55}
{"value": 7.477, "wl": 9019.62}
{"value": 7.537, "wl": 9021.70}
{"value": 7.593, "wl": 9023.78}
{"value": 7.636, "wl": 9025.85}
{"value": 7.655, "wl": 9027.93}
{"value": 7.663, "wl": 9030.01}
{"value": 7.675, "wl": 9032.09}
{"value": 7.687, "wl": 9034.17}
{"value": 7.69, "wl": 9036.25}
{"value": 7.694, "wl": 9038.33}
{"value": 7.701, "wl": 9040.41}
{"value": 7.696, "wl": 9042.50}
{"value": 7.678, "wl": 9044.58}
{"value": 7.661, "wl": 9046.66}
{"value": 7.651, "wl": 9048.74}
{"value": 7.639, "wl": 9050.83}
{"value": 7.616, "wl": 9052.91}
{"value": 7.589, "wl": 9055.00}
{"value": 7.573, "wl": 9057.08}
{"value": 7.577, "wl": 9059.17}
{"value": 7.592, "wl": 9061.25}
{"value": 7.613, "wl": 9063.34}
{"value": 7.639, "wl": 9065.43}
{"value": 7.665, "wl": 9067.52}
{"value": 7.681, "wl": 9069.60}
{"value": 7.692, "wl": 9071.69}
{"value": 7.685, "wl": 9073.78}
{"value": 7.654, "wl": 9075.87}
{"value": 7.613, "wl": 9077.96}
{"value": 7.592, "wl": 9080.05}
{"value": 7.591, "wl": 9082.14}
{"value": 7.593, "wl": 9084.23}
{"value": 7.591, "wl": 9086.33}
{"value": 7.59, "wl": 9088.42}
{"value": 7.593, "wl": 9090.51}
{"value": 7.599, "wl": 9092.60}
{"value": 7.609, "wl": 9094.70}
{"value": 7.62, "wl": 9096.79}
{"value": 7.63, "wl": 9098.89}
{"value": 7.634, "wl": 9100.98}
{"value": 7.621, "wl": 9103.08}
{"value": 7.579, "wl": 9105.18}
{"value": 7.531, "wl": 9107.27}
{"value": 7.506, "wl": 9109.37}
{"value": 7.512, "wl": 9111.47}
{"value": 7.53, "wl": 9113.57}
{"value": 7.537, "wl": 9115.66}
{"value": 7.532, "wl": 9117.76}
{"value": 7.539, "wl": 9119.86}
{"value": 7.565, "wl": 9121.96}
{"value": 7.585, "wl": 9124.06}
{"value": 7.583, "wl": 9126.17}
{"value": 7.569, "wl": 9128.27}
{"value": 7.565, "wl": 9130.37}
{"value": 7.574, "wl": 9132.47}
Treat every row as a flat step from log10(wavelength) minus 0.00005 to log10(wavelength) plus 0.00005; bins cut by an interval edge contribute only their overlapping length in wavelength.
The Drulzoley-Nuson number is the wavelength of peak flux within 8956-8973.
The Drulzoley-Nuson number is 8961.66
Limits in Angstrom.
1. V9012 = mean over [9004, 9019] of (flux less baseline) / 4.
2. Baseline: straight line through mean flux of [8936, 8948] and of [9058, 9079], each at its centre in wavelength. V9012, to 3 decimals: -0.040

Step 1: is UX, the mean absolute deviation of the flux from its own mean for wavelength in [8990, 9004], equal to 0.0193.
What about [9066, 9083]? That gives 0.0360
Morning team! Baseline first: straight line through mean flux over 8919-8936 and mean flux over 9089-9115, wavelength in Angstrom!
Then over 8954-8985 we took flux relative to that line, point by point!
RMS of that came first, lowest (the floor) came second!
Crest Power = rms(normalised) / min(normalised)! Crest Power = 1.01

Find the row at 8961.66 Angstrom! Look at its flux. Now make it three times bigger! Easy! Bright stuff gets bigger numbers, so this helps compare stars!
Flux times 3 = 23.7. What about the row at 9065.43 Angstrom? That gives 22.9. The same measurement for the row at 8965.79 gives 23.5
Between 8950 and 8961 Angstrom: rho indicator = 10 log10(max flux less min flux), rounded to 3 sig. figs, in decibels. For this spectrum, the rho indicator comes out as -16.0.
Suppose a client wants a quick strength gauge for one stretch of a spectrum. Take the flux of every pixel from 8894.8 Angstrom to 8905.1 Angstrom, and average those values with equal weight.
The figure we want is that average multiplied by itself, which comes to 62.2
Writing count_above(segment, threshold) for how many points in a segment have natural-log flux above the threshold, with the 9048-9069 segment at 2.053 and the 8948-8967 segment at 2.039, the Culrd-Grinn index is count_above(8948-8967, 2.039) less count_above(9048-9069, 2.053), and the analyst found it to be 9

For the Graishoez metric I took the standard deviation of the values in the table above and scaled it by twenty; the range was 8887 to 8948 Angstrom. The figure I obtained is 1.0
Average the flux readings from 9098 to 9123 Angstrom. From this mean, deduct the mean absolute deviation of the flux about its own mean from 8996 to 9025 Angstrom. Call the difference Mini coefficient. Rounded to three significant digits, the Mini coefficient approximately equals 7.43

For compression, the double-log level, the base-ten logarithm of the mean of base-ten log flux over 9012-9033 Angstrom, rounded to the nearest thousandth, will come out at -0.056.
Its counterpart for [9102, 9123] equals -0.057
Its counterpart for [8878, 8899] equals -0.046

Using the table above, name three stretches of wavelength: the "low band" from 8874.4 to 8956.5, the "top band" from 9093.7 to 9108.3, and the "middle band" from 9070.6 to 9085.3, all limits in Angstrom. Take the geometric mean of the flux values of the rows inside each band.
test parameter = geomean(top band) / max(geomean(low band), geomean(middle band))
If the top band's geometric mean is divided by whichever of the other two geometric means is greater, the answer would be 0.964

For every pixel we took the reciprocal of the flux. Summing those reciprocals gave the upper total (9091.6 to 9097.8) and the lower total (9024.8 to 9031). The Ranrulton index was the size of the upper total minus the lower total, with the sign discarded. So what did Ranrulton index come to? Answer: 0.0022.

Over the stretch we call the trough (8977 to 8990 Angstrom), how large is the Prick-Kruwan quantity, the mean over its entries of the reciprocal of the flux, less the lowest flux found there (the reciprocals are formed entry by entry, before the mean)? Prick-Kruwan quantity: -7.62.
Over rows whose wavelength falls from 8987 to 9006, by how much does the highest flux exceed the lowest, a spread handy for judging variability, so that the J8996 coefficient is 0.07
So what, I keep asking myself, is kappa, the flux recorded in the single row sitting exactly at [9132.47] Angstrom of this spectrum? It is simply 7.574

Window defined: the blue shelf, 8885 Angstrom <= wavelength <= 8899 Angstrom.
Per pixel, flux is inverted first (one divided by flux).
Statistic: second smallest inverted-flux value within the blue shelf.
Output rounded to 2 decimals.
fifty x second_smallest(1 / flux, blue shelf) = 6.28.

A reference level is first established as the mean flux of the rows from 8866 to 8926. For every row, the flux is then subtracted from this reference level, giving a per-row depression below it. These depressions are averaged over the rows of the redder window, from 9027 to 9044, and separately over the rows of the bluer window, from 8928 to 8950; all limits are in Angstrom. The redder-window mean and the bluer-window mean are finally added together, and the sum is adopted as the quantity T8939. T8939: 0.24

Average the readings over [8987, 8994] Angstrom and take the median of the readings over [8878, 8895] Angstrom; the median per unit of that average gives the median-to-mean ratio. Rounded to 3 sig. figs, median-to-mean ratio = 1.02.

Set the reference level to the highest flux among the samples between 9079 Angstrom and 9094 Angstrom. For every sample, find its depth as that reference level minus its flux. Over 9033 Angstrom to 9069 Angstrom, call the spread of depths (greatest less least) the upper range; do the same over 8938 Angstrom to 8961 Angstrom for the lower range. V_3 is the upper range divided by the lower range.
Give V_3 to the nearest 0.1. 2.2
